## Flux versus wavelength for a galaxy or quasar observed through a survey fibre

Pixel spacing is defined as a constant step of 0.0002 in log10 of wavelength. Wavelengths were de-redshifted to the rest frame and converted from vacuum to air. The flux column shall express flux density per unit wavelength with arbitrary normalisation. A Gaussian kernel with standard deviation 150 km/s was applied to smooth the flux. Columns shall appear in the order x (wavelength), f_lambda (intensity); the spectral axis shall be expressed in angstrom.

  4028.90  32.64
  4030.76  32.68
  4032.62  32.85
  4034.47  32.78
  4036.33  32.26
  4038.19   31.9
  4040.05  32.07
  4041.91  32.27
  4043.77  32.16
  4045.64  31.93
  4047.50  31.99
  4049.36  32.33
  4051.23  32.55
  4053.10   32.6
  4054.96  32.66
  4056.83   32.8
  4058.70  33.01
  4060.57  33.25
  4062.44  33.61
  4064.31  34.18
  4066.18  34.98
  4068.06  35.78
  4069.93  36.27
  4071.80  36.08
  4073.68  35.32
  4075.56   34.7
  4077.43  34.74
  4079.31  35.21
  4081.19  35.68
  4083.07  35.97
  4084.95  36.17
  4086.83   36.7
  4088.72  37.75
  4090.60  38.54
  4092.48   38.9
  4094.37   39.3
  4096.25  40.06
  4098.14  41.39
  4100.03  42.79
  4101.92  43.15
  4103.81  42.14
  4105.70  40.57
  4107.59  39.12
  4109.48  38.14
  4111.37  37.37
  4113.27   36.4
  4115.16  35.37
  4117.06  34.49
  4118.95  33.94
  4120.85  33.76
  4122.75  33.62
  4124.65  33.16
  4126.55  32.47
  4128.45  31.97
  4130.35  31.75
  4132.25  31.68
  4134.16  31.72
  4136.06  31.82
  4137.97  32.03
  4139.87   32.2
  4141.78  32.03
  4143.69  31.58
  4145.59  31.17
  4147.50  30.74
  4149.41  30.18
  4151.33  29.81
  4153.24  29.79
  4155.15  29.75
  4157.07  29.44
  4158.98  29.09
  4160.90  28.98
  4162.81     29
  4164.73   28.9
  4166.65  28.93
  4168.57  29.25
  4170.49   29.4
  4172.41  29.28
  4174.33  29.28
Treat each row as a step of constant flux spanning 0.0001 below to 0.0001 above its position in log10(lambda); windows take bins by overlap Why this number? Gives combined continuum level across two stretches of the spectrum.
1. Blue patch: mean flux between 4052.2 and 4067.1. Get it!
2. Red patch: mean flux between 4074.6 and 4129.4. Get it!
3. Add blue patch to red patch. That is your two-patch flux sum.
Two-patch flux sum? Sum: 70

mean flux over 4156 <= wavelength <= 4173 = 29.1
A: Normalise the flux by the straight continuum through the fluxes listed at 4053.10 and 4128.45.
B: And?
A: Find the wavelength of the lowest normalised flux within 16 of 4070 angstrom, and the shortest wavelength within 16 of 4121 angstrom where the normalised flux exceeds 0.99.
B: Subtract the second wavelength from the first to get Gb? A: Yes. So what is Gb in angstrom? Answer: -50.7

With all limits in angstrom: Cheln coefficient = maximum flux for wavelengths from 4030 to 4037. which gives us 32.85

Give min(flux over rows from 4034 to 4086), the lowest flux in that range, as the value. 31.9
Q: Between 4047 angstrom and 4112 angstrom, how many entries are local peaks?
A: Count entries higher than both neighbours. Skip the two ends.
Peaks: 2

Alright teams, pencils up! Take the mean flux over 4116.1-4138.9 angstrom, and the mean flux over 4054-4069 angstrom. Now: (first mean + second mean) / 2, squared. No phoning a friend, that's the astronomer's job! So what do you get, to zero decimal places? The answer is 1105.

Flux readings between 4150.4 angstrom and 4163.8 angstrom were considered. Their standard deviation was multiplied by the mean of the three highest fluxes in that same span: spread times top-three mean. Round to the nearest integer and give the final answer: 11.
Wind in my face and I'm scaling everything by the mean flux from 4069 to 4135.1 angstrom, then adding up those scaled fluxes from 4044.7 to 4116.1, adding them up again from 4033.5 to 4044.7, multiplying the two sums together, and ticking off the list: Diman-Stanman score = 201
